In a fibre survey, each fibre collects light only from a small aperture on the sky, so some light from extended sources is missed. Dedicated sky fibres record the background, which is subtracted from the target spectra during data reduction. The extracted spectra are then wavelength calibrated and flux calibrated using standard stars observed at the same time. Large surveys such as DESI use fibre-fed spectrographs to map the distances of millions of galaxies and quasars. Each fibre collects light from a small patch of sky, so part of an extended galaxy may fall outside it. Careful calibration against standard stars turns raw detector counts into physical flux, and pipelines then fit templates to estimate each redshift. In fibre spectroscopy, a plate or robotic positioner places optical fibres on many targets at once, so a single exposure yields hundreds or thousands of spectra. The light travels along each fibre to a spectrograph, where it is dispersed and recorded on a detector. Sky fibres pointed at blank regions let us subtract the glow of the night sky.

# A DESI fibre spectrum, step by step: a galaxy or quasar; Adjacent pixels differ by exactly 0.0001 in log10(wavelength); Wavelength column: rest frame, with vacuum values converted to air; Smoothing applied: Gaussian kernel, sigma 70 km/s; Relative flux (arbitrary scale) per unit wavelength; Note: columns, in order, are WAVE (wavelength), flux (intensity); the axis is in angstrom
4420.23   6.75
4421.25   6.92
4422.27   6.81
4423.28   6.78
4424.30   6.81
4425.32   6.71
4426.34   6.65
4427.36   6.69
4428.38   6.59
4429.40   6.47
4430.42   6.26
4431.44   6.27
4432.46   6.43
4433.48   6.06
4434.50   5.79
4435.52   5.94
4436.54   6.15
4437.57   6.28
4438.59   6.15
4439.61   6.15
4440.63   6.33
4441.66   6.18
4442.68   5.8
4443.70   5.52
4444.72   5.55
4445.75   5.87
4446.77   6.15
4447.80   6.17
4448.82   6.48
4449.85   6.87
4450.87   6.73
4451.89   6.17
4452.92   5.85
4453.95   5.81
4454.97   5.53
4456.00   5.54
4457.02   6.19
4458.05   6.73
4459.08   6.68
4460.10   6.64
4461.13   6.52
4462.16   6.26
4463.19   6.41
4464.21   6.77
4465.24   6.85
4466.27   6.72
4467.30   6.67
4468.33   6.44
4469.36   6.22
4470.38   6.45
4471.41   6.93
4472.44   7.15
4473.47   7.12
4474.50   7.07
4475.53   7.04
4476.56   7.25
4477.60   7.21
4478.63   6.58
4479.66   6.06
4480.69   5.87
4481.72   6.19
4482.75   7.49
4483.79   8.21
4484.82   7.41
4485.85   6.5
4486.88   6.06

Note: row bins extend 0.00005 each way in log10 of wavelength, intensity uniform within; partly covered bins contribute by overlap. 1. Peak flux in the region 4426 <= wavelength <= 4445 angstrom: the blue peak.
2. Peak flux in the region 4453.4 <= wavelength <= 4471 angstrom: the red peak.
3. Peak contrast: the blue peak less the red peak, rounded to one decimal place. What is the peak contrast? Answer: -0.2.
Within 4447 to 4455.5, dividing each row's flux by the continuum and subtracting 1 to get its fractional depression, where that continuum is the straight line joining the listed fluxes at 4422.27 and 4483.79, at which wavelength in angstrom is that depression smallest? 4454.97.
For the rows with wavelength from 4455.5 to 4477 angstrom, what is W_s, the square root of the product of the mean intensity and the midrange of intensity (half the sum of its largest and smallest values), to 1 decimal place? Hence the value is 6.5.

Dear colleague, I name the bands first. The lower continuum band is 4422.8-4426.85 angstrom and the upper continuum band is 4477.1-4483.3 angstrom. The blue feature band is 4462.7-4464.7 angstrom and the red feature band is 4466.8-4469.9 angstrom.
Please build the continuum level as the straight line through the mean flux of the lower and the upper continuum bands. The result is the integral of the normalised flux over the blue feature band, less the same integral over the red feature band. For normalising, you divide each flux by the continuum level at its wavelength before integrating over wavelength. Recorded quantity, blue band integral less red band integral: -1.0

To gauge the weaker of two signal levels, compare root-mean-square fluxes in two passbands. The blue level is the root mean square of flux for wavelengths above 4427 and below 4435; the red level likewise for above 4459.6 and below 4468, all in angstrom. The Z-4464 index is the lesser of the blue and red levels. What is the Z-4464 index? 6.33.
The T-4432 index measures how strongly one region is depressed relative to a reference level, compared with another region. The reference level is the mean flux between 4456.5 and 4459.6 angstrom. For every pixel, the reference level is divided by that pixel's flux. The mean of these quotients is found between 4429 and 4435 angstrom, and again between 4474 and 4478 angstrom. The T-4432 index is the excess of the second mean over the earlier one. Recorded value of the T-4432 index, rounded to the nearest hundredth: -0.14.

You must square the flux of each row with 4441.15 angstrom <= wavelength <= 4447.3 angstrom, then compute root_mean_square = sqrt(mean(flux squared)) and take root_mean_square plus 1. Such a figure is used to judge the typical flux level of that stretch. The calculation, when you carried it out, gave 6.9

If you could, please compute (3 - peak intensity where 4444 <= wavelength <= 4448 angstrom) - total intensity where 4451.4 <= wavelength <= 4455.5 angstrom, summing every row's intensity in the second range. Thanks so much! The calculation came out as -26.5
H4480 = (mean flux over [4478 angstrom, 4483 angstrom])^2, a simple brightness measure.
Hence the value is 41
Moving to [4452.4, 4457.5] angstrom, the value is 33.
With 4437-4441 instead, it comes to 39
